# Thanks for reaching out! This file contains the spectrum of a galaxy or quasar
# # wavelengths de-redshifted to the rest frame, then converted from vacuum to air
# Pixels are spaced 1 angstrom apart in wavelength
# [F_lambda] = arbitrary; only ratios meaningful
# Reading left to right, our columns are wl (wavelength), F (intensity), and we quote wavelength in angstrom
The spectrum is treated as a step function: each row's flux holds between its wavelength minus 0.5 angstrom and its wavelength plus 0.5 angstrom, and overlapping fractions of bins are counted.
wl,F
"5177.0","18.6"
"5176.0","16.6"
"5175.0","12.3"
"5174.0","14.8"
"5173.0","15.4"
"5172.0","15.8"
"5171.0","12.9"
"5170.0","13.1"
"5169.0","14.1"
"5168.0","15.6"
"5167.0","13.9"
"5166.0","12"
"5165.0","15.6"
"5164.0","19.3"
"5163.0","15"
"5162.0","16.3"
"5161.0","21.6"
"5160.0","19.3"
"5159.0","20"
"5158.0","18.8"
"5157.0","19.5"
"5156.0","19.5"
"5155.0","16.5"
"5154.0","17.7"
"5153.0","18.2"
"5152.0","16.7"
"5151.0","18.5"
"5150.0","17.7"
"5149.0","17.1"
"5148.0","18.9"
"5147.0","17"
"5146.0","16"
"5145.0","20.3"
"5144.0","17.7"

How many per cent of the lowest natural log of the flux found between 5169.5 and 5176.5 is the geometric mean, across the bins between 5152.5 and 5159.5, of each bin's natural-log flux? 116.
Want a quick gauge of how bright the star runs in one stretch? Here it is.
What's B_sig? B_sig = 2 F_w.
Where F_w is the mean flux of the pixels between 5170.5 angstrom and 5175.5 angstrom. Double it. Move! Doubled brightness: 28.5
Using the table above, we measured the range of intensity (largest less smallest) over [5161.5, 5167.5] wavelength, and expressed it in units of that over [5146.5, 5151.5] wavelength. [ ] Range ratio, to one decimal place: 3.8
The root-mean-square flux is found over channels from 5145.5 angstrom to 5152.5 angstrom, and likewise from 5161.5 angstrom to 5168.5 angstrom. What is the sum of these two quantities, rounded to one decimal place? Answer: 33.0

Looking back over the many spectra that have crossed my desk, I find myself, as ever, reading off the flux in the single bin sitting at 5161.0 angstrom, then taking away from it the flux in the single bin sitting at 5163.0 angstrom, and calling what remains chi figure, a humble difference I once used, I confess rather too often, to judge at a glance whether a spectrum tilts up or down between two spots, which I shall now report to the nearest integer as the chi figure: 7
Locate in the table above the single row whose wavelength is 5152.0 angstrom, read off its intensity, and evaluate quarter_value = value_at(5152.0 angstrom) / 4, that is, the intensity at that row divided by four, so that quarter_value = 4.2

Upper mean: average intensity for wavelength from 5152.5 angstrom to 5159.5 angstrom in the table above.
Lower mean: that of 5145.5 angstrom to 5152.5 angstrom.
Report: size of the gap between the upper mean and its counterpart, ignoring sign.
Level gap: 1.2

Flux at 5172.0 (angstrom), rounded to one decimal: 15.8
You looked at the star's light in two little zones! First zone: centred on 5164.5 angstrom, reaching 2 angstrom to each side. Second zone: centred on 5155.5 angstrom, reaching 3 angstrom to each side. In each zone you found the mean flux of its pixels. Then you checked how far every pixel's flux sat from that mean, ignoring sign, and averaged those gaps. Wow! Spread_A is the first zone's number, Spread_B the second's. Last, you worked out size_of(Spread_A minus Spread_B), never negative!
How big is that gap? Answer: 1.1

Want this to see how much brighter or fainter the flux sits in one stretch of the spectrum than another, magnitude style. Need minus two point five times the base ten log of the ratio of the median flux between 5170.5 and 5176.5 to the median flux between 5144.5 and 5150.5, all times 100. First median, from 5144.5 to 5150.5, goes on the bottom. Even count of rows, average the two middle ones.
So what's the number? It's 15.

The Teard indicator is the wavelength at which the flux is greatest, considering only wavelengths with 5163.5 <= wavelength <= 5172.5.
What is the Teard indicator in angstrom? 5164.0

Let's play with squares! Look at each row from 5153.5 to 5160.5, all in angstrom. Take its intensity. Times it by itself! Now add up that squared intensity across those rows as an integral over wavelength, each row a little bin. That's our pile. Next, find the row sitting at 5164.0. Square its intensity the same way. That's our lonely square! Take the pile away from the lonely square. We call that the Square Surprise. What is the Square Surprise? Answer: -2099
